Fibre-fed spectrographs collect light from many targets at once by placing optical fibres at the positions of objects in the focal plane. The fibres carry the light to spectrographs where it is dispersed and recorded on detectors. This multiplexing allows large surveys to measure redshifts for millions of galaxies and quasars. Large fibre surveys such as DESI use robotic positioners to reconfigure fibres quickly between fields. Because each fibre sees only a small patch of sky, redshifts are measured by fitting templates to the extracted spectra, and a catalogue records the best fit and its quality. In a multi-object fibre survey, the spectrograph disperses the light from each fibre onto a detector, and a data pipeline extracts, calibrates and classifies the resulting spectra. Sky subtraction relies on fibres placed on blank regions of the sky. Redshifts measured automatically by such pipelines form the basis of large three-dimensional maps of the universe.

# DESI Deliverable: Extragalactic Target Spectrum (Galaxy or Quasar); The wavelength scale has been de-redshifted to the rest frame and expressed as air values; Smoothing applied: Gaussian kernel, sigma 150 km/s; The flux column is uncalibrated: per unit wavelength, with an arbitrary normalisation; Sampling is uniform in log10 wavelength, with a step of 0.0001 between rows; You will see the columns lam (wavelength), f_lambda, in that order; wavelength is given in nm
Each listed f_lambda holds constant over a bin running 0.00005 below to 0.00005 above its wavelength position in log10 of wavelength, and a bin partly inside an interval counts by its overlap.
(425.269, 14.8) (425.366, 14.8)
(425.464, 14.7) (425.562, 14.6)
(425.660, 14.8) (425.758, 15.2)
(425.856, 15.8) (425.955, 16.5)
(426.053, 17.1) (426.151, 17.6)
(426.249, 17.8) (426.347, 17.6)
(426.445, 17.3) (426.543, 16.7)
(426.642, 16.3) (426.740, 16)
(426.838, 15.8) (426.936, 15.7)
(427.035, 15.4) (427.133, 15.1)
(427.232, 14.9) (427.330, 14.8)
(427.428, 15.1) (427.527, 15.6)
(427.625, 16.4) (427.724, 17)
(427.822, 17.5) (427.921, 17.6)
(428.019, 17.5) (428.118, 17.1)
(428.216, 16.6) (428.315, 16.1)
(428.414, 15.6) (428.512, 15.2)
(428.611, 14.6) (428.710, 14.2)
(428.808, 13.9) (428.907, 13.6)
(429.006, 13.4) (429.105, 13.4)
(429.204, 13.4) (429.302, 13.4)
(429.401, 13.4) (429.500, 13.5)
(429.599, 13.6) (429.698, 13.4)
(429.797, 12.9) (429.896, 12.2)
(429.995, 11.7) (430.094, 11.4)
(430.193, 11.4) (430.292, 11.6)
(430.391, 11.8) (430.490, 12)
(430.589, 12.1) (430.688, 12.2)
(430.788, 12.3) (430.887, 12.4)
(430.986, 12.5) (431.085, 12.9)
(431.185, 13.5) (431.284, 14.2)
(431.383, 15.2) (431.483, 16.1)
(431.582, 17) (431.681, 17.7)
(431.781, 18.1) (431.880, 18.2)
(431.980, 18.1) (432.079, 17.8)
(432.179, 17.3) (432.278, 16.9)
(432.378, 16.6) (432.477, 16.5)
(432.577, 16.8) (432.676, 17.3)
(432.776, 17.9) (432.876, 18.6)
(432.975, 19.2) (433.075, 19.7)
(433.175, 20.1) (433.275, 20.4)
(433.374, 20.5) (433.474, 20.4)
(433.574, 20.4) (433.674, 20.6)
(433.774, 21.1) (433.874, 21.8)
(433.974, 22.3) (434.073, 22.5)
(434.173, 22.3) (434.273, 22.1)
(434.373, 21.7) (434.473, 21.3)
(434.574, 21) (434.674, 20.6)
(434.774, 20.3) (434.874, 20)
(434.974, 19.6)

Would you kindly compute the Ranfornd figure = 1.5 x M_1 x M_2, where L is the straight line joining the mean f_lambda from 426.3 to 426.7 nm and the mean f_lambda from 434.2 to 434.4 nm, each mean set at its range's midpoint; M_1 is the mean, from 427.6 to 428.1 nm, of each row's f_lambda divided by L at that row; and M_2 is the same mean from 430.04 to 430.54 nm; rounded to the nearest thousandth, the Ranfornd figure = 0.871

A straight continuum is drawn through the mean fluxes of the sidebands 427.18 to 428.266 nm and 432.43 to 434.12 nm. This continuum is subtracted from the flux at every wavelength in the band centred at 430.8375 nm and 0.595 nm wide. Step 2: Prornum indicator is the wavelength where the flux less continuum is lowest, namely 430.589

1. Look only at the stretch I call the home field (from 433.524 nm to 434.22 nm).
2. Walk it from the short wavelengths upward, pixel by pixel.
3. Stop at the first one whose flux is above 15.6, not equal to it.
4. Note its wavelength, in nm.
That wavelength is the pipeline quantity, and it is 433.574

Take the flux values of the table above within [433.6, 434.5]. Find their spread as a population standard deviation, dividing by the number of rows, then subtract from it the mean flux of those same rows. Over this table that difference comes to -21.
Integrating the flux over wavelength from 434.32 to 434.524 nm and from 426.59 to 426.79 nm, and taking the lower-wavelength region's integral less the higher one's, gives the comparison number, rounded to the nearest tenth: -1.1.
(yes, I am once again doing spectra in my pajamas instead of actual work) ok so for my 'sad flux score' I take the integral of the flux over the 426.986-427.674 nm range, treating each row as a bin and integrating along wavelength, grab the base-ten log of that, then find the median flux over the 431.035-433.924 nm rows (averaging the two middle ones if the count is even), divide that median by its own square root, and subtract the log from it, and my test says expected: 3.21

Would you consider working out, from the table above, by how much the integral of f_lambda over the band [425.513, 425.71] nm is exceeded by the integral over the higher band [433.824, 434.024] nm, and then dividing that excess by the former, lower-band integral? 0.53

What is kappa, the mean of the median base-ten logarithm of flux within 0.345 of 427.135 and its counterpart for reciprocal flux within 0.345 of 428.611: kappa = 0.624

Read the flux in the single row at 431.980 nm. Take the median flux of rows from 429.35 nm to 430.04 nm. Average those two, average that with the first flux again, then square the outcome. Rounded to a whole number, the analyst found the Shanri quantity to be 286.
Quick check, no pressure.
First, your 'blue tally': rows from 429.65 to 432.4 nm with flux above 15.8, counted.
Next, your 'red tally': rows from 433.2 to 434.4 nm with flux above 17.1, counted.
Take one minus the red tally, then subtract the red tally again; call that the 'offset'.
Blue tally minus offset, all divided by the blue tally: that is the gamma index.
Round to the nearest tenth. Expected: 3.3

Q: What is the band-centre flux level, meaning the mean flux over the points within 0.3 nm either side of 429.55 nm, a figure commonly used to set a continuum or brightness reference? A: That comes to 13.4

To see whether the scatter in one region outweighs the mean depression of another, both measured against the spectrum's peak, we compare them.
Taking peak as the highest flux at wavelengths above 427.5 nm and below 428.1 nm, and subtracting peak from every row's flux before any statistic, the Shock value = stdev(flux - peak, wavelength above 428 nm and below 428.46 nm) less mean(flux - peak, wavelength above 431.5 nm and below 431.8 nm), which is 1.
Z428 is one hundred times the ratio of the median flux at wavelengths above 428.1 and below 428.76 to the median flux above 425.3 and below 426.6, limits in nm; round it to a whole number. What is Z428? 95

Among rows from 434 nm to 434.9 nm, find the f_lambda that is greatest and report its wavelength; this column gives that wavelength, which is 434.073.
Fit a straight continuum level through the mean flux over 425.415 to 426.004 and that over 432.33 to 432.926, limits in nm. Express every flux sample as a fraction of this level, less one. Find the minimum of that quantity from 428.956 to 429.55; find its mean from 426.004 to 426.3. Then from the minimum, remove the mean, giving -0.32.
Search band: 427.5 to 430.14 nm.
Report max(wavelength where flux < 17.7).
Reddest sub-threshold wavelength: 430.094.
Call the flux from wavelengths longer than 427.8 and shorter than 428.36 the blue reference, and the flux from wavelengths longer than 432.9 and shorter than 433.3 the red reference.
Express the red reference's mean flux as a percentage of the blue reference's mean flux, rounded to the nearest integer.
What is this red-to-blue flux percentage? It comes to 116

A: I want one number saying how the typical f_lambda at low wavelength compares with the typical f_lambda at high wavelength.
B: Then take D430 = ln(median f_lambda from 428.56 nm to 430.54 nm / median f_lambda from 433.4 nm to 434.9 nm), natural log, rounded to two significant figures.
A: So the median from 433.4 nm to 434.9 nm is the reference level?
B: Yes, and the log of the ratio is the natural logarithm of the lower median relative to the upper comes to -0.45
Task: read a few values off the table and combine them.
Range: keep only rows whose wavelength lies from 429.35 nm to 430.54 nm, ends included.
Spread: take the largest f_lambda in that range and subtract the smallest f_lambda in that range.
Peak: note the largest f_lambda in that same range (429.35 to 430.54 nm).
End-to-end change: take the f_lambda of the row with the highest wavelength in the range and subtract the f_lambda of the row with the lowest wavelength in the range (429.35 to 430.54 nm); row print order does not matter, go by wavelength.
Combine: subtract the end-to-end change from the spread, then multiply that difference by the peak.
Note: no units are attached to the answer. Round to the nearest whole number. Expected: 49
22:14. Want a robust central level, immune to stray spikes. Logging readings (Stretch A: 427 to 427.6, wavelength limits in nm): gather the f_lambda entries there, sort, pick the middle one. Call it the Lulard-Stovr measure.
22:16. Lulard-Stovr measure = 15.1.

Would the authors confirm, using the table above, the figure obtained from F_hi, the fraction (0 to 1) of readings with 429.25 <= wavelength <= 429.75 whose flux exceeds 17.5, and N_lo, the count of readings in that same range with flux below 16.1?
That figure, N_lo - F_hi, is 5.00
